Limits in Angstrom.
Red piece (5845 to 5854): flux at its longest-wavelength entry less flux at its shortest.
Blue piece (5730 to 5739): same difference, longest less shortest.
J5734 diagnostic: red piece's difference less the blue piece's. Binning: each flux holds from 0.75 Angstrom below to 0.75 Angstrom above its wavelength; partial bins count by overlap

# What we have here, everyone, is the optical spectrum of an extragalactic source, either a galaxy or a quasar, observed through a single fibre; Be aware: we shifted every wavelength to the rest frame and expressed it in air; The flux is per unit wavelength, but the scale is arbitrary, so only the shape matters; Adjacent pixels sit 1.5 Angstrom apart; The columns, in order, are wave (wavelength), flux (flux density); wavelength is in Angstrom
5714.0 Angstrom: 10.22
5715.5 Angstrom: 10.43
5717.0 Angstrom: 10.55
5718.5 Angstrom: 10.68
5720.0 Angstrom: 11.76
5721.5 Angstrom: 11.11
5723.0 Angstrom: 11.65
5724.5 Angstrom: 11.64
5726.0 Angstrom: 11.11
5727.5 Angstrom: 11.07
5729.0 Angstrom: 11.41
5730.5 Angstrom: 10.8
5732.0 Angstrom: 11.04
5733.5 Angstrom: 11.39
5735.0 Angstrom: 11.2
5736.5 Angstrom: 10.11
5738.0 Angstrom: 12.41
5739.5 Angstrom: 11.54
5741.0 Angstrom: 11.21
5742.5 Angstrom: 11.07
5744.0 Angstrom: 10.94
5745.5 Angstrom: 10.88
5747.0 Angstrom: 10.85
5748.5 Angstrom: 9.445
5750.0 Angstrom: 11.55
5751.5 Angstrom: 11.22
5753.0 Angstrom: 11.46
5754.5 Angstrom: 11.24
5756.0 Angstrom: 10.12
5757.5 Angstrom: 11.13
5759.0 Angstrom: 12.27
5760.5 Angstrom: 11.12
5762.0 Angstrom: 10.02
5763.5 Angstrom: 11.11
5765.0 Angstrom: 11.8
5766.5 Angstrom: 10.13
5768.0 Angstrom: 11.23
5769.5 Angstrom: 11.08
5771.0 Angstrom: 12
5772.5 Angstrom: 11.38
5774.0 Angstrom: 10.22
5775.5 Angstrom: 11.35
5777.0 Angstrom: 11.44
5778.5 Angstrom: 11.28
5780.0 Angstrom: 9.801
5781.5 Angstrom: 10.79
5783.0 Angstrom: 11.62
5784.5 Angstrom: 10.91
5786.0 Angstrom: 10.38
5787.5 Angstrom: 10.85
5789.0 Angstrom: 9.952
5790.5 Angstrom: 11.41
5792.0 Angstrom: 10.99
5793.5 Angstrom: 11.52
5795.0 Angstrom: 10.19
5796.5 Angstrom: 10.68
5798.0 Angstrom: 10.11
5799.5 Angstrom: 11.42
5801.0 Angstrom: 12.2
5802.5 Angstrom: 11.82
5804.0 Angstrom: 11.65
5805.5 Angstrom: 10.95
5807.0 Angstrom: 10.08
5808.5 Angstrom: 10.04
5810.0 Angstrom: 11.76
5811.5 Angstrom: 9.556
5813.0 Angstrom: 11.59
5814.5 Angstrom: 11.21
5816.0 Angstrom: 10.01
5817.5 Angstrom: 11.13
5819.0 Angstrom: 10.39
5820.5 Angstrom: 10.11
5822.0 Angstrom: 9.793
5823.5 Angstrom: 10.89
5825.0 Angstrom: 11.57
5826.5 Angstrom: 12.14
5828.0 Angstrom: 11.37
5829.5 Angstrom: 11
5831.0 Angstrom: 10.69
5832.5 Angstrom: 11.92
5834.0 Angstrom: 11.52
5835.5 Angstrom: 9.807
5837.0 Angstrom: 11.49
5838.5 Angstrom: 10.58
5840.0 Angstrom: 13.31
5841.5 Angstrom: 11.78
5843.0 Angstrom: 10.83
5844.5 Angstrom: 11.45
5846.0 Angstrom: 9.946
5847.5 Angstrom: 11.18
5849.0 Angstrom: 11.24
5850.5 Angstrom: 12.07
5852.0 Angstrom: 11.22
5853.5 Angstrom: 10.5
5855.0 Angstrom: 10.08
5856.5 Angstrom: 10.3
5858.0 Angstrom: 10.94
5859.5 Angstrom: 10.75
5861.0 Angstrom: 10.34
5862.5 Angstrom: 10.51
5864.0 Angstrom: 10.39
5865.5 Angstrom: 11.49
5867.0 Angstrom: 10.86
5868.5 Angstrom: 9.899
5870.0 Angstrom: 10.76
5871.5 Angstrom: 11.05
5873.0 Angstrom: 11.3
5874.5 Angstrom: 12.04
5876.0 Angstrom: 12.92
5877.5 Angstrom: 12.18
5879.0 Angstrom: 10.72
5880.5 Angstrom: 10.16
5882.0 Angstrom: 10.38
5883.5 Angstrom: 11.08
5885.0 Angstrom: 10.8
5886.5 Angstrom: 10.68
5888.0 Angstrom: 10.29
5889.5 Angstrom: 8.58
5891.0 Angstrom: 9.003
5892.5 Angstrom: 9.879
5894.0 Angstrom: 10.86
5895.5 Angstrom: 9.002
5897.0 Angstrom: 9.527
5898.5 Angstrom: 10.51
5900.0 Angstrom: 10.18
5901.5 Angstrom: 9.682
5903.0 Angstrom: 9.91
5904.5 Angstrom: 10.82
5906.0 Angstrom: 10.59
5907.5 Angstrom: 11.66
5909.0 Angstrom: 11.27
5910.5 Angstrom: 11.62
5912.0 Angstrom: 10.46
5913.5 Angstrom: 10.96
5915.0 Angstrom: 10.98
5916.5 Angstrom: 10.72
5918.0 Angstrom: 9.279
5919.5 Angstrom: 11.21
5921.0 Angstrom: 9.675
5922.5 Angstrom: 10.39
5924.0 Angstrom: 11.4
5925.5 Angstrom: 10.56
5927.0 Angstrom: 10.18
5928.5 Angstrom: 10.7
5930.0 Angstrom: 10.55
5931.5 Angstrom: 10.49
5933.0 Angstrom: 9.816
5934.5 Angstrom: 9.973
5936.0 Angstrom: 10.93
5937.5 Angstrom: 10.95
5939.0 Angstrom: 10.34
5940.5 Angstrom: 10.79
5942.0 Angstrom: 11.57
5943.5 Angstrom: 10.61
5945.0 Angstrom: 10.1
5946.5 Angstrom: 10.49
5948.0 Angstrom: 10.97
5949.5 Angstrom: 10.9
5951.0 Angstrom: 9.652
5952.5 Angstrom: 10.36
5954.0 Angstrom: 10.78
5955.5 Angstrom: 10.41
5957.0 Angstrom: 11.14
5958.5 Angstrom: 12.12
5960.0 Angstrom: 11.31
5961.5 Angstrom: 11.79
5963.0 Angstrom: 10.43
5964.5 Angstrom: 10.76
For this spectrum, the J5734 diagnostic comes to -1.1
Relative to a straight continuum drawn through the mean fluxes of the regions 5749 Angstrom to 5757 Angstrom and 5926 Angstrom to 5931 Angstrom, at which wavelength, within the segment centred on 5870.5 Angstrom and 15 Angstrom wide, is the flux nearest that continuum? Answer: 5870.0 Angstrom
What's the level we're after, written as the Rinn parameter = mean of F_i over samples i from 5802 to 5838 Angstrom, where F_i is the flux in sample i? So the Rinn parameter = 10.9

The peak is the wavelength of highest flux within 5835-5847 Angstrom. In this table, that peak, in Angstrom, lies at 5840.0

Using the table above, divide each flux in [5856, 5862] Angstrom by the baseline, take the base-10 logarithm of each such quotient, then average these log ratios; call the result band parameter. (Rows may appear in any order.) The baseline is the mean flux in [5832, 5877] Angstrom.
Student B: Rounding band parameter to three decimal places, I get -0.020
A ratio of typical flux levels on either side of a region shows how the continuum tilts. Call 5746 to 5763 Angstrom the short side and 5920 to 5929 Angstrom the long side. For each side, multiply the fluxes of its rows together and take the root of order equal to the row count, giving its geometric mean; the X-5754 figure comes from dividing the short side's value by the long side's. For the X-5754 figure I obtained 1.04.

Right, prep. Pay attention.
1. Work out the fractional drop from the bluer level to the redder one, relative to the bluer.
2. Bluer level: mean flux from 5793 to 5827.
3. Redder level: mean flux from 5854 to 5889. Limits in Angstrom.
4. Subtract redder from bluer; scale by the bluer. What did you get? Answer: 0.004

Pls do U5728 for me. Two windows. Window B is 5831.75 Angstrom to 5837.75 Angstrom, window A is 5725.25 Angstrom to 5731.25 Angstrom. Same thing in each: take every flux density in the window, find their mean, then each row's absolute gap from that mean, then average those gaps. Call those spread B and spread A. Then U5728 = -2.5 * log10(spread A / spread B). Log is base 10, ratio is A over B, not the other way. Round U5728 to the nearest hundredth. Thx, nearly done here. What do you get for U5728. 1.57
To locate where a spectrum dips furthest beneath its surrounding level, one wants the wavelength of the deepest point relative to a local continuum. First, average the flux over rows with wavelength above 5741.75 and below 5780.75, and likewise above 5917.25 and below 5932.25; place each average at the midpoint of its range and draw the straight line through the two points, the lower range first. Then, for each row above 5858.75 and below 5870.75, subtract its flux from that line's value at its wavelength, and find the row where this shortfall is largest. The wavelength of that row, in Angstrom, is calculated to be 5868.5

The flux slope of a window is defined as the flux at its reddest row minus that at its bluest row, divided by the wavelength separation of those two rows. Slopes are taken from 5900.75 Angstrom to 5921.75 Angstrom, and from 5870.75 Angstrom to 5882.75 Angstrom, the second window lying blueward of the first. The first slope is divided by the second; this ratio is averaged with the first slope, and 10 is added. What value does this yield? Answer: 10.0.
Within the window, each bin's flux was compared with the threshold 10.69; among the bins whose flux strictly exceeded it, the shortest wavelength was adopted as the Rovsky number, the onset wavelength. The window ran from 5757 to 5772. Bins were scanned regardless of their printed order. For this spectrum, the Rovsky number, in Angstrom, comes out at 5757.5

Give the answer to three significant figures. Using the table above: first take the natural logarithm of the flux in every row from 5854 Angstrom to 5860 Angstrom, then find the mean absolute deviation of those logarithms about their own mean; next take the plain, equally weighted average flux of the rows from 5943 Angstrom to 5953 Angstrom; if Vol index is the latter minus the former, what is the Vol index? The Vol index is 10.4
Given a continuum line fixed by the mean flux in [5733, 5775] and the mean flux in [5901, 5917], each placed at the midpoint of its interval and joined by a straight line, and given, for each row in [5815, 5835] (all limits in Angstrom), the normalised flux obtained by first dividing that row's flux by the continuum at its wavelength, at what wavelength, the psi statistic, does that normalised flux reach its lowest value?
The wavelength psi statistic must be 5822.0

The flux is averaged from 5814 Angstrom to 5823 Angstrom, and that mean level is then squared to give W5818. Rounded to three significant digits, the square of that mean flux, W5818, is 109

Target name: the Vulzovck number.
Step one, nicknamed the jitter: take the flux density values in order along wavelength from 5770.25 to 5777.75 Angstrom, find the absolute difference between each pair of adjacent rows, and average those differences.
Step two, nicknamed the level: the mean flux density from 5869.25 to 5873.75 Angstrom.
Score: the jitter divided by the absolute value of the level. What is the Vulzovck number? 0.07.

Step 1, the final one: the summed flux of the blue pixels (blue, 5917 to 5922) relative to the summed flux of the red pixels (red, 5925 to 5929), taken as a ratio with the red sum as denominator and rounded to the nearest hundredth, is 0.96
